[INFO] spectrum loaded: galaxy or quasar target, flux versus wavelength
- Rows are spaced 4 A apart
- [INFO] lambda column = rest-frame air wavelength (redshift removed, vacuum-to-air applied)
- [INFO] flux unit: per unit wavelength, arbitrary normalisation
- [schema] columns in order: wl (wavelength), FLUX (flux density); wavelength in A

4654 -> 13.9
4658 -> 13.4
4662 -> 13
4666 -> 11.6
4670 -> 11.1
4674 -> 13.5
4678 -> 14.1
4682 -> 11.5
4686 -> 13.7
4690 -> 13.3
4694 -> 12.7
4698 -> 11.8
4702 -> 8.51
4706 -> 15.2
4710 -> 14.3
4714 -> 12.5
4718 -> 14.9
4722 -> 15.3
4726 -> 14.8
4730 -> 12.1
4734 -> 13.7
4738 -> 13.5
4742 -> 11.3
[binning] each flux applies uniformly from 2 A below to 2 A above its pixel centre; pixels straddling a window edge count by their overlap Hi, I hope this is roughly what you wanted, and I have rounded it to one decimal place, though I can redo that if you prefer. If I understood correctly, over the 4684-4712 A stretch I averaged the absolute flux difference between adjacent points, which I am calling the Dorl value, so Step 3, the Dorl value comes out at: 2.1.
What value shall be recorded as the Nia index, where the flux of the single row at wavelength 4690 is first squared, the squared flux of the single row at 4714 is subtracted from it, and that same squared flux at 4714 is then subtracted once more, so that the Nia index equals -136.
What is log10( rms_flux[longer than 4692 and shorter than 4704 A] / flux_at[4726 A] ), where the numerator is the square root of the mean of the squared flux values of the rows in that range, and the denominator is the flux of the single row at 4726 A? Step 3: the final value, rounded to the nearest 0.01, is -0.12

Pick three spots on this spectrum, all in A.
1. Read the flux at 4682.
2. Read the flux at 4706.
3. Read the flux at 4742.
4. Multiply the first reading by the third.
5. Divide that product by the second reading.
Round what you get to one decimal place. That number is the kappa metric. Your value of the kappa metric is 8.5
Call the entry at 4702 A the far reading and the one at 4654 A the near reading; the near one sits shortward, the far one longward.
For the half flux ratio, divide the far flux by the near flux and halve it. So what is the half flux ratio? 0.31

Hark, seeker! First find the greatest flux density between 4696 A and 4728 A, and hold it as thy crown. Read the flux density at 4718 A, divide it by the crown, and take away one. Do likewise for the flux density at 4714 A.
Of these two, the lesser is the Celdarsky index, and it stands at -0.183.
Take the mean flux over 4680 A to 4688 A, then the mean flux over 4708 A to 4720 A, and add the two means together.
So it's 26.5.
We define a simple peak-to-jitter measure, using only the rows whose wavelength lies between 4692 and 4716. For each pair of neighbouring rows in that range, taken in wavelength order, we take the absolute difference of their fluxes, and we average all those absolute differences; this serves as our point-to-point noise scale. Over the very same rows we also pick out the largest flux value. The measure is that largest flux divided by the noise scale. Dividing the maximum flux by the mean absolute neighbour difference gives 5.6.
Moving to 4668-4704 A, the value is 8.7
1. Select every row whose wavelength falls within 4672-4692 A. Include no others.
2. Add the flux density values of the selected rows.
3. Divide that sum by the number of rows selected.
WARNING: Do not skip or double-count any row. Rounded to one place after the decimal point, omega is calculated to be 13.2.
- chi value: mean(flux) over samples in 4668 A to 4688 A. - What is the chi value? 12.8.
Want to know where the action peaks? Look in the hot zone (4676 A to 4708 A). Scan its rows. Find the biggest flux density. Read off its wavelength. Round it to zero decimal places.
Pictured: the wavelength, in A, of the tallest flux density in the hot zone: 4706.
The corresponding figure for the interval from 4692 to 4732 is 4722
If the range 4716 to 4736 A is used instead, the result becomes 4722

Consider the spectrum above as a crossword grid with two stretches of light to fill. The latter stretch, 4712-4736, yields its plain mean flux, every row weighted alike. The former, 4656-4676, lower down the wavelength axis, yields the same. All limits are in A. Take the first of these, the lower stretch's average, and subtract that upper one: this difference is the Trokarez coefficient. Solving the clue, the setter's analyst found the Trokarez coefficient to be -1.4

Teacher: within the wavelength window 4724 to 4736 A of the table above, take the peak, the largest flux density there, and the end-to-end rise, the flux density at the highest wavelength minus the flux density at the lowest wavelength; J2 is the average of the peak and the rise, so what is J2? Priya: 6.85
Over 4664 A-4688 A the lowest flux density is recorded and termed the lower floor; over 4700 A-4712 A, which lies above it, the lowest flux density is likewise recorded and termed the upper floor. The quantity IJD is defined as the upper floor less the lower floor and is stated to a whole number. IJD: -3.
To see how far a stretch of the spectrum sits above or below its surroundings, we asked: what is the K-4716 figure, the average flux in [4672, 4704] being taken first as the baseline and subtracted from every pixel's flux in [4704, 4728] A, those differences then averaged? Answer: 2.1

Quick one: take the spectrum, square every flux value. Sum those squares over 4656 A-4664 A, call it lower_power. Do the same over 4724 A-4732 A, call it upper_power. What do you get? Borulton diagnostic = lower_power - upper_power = -17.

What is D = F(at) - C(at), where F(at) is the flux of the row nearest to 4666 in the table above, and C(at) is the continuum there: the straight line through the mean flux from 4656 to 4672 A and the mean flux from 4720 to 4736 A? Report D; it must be -0.7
